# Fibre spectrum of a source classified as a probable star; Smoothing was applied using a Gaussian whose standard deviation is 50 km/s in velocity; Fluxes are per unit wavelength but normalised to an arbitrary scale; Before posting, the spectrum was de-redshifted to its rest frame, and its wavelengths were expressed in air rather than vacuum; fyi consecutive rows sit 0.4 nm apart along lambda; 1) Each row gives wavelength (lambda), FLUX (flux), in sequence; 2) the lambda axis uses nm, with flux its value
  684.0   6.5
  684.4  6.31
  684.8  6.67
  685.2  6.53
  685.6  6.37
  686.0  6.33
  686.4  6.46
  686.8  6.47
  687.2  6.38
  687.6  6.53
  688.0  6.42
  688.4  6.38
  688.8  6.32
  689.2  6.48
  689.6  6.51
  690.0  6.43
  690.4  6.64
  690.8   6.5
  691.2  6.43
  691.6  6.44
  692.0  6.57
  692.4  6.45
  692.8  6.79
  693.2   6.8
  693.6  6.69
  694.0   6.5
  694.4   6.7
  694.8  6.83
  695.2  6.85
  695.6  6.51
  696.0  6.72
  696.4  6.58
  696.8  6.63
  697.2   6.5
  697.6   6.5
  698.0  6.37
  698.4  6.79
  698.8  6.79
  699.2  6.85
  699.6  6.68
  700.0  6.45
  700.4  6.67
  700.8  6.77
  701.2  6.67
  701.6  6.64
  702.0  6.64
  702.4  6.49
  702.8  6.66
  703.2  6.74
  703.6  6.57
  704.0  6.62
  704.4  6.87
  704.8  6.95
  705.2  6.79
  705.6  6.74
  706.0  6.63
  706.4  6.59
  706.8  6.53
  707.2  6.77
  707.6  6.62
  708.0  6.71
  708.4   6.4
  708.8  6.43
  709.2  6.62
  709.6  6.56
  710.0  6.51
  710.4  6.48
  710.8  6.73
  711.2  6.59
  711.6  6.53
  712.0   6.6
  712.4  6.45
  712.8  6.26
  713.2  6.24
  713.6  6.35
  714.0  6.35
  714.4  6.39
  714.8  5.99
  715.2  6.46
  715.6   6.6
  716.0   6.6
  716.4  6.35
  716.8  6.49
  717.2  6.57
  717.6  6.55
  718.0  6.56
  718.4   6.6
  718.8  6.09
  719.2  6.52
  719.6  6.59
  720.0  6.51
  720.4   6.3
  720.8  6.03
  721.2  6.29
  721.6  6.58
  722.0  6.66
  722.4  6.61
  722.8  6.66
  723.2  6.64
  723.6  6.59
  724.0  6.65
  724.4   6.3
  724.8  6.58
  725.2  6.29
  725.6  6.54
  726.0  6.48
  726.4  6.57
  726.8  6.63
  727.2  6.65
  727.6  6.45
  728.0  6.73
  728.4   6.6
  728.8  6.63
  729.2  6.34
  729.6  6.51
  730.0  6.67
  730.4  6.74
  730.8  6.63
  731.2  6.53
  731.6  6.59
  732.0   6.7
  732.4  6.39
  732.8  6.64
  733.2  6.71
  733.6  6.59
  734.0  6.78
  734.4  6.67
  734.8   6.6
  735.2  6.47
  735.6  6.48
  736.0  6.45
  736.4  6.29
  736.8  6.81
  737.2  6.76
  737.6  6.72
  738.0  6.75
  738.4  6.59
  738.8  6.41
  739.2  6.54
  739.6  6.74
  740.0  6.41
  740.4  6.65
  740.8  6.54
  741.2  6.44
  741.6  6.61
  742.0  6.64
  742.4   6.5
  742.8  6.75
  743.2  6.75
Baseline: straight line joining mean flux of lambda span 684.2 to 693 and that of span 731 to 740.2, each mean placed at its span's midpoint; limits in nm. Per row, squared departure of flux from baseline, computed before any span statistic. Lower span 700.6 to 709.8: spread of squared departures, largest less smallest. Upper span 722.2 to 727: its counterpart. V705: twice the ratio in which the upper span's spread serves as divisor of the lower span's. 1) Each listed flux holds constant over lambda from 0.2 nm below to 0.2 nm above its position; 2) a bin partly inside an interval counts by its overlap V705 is 4.99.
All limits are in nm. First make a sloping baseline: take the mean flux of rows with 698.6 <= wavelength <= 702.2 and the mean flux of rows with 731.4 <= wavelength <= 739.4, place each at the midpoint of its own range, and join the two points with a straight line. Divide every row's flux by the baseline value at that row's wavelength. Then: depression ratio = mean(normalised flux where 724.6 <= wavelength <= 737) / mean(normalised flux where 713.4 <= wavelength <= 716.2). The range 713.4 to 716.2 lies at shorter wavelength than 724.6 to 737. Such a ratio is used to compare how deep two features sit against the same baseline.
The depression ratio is 1.03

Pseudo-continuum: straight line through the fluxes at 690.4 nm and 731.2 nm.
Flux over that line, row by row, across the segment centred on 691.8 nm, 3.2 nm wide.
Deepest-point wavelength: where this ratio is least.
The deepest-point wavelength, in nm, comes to 691.2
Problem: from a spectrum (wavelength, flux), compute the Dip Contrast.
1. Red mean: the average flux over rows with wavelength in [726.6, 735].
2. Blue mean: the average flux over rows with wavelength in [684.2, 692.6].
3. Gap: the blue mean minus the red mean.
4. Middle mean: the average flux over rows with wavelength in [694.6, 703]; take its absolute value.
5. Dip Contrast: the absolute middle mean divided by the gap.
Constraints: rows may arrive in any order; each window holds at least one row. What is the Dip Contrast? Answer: -44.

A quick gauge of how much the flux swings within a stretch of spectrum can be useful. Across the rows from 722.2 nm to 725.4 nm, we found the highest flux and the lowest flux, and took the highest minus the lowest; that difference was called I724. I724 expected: 0.370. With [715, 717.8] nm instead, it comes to 0.250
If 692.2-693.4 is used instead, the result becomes 0.350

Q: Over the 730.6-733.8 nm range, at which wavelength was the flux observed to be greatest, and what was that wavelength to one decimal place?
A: 733.2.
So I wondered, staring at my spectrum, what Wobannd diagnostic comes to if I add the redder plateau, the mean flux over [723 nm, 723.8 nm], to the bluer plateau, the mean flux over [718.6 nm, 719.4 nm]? 12.92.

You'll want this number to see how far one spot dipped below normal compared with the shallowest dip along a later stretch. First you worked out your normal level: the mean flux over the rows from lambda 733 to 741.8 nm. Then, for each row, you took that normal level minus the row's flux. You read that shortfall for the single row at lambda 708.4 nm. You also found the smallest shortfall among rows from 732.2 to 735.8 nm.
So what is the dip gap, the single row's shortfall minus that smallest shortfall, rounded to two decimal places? 0.38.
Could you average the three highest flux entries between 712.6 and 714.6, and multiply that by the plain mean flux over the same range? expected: 40.2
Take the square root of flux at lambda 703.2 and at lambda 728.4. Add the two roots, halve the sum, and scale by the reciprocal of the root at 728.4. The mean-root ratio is 1.01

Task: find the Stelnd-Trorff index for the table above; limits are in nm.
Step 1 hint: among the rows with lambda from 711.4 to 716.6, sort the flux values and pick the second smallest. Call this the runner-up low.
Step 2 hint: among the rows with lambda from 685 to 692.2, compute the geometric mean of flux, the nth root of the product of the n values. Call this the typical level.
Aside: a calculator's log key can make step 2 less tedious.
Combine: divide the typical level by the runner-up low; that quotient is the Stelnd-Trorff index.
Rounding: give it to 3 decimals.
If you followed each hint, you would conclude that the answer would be 1.034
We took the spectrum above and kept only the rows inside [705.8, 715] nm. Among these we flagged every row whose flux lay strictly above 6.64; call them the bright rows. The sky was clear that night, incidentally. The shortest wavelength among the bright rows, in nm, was 707.2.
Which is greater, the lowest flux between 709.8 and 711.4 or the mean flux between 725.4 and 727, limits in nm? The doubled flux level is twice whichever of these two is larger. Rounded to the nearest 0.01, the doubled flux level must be 13.11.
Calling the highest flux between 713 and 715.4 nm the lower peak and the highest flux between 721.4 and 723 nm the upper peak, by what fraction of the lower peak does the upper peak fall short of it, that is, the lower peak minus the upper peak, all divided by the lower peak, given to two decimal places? -0.03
